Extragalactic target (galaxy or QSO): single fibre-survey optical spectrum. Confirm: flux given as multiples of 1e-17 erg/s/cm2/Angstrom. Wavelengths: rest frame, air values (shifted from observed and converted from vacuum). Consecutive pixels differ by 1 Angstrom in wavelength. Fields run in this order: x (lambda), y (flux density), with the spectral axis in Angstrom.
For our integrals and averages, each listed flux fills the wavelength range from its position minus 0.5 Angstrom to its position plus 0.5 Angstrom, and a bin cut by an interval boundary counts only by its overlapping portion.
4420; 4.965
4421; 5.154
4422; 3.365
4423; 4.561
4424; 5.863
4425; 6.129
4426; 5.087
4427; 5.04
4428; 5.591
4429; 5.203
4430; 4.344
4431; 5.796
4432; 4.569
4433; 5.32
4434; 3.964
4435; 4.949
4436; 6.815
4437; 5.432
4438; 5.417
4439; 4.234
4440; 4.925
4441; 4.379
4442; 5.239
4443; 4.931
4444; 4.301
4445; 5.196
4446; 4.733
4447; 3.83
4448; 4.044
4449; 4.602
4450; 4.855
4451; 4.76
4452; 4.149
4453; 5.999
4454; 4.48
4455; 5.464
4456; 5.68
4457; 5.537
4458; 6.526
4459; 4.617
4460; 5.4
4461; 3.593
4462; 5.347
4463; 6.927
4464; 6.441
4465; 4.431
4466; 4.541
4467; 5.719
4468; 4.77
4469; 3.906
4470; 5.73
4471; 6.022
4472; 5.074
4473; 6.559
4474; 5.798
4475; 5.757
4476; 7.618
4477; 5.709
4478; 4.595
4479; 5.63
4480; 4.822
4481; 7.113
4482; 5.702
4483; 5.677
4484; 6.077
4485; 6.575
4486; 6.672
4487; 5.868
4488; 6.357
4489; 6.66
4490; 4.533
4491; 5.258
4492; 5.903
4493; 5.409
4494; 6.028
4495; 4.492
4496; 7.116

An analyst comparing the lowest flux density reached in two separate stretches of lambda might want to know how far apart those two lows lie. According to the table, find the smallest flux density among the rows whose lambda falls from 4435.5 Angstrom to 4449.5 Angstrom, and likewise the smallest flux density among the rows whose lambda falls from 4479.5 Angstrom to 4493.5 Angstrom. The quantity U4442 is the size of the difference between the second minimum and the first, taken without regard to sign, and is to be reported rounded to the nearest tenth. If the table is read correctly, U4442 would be 0.7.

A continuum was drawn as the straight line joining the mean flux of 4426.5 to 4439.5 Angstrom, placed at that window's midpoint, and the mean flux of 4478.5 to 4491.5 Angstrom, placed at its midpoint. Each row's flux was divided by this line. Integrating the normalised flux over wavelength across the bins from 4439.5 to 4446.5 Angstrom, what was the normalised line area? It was 6.4 Angstrom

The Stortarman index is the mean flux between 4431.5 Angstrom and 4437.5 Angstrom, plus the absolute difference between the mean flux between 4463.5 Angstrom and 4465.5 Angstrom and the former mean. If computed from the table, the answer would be 5.4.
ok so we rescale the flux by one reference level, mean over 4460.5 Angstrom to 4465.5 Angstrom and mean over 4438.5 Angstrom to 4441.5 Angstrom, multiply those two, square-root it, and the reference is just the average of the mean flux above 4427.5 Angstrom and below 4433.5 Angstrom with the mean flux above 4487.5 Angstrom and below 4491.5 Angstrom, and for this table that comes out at 0.91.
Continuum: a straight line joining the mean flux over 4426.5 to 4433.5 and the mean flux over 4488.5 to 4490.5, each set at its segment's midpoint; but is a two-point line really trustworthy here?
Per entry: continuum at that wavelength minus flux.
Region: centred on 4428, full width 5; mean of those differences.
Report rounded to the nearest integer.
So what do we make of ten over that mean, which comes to 184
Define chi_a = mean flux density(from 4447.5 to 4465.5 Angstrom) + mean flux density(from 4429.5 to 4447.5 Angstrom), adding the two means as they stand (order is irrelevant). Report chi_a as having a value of 10.1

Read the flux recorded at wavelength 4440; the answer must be 4.925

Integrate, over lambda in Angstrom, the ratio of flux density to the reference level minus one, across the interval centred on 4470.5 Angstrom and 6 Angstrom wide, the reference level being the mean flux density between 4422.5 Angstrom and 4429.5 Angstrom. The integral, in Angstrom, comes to 0.0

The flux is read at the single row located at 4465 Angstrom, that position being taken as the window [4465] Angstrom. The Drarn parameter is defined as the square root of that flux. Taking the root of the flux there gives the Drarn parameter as 2.10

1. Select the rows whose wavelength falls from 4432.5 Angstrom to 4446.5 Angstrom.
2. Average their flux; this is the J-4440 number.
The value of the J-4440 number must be 5.0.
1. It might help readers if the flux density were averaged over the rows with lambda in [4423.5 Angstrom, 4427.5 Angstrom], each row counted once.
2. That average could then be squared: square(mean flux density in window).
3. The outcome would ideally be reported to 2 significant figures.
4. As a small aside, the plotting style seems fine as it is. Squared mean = 31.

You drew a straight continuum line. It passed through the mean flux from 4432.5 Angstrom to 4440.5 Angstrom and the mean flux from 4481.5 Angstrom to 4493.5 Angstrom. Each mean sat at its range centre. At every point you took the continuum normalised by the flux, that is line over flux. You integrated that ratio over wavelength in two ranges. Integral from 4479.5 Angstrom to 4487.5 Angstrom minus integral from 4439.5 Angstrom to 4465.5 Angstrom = -21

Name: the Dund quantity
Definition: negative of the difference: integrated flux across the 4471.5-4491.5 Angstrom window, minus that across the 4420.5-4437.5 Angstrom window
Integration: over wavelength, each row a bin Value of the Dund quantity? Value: -31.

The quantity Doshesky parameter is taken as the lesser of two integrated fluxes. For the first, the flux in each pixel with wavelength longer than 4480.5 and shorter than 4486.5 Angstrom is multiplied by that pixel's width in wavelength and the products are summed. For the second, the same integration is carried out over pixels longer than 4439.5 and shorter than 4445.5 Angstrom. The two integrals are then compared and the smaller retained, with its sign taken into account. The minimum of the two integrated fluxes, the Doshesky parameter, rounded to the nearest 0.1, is 29.0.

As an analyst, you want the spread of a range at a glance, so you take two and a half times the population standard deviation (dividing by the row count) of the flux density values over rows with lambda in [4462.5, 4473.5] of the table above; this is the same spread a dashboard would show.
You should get 2.4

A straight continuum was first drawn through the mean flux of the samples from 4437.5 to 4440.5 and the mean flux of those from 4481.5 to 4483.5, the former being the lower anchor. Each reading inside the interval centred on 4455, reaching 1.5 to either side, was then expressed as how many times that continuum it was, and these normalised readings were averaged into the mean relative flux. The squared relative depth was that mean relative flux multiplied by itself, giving 1.02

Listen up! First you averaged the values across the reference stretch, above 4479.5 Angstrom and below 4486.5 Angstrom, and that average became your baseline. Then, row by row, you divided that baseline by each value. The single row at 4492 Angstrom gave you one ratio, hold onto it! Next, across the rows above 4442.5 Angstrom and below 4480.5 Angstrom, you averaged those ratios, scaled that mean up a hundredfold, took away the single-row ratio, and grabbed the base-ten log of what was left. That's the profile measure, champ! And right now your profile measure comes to 2.08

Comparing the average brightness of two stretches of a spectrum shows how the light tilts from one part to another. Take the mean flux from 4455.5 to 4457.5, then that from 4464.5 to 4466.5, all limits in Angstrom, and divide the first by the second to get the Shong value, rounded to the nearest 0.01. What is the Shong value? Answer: 1.25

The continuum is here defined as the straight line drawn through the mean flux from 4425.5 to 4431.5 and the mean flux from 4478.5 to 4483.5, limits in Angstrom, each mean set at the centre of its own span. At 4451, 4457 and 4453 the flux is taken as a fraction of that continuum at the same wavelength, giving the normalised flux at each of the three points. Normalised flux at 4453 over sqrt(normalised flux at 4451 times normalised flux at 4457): 1.2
